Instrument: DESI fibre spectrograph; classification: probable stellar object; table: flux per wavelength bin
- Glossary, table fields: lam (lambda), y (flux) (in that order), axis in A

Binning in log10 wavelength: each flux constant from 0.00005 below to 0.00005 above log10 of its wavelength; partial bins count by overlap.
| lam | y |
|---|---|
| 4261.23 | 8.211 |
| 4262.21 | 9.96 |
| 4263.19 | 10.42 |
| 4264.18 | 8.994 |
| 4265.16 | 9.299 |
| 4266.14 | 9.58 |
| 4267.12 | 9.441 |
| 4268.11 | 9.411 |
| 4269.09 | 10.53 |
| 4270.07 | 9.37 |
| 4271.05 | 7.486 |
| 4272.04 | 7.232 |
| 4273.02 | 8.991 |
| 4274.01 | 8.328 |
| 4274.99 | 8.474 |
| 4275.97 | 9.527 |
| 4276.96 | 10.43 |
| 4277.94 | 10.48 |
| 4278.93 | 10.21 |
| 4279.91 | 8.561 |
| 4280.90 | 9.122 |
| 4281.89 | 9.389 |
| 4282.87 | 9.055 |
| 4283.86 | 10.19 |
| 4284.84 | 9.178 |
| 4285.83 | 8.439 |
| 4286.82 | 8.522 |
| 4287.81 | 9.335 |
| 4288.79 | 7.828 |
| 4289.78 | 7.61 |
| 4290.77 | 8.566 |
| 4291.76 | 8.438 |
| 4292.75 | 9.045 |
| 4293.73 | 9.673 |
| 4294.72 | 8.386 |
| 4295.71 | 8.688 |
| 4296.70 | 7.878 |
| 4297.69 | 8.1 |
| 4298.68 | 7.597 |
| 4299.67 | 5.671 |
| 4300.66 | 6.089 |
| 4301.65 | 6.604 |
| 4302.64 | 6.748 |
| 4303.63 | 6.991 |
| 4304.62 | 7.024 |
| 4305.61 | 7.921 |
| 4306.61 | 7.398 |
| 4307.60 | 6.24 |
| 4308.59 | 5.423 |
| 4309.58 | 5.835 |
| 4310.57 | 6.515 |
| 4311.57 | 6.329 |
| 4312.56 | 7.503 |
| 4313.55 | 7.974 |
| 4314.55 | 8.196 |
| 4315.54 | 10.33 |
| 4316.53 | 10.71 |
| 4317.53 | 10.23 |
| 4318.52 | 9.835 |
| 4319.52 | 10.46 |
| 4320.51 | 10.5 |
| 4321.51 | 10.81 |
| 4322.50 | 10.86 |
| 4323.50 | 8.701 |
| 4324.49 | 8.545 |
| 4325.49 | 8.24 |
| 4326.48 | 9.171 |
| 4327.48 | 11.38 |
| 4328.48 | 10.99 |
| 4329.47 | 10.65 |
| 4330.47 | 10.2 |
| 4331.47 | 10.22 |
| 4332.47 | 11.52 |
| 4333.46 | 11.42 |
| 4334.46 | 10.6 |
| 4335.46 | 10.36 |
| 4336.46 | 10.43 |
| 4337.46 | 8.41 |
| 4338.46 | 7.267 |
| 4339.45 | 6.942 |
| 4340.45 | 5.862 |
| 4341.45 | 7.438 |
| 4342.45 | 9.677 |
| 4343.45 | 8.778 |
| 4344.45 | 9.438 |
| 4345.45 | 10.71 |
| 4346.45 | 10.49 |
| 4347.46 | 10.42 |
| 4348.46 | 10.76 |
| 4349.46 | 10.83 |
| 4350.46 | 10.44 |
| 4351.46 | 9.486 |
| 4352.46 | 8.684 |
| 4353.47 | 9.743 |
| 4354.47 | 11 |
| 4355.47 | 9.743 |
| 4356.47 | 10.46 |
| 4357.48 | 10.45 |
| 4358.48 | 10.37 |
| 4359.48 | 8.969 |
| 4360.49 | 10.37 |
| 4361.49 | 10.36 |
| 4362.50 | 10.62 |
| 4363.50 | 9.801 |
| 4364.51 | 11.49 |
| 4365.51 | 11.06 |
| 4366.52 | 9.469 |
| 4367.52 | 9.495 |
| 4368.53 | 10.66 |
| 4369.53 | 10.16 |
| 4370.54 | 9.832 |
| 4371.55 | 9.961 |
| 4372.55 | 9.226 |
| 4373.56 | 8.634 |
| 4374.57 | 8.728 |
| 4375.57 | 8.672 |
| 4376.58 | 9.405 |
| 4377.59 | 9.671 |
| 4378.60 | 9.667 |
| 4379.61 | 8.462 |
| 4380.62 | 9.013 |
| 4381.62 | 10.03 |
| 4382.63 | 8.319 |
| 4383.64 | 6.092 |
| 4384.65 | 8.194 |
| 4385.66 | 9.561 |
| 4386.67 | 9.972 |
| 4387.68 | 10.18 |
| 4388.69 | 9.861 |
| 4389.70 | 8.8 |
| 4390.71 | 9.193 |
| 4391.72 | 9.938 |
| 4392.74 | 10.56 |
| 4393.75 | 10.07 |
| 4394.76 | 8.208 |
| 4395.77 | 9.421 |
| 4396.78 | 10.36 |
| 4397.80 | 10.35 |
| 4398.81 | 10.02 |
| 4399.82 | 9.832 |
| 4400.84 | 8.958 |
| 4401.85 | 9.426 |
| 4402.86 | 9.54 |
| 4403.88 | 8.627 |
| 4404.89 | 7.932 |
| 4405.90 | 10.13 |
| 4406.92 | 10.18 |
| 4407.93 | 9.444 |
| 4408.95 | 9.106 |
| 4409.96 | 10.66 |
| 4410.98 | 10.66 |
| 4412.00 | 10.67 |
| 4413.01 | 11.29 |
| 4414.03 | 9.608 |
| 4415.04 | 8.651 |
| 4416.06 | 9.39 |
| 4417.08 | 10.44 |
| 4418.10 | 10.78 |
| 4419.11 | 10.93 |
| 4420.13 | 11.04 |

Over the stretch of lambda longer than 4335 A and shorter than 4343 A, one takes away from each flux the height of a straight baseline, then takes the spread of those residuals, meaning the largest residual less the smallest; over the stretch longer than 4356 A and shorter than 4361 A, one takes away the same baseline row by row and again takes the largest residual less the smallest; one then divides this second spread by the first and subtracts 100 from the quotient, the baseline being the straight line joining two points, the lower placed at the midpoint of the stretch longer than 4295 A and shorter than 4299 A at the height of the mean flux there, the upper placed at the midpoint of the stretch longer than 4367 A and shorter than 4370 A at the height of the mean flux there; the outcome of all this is -99.7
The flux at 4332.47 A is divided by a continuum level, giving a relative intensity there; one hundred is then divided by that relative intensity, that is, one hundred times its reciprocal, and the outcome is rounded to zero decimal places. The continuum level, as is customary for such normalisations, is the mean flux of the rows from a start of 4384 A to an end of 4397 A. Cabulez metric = 83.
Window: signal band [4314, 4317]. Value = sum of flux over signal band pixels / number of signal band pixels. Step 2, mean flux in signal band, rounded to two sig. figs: 9.7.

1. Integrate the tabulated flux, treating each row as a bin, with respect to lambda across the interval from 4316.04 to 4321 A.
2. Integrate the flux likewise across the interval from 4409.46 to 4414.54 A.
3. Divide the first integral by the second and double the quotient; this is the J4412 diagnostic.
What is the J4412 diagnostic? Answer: 1.91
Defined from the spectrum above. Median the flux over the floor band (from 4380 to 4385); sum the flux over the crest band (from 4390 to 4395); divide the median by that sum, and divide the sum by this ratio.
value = 277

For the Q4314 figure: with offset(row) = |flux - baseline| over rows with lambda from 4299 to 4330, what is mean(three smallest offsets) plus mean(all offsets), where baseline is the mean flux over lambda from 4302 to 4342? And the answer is 1.97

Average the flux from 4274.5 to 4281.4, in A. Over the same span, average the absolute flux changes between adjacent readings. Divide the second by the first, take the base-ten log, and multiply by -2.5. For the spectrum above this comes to 2.8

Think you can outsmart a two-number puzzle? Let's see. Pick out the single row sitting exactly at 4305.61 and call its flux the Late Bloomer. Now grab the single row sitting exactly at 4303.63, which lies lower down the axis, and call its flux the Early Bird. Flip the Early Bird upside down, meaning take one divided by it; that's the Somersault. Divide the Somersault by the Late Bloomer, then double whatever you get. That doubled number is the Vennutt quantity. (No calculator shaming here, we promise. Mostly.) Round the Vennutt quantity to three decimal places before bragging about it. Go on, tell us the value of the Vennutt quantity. 0.036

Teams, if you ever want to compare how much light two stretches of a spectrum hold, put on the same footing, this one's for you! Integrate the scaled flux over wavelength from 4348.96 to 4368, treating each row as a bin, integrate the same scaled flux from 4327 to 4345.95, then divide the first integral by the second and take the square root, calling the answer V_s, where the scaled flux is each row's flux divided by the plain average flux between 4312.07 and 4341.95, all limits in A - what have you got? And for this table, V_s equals 1.03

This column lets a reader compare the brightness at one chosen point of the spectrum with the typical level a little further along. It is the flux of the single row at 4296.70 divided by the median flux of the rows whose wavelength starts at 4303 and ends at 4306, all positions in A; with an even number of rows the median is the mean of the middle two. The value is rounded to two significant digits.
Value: 1.1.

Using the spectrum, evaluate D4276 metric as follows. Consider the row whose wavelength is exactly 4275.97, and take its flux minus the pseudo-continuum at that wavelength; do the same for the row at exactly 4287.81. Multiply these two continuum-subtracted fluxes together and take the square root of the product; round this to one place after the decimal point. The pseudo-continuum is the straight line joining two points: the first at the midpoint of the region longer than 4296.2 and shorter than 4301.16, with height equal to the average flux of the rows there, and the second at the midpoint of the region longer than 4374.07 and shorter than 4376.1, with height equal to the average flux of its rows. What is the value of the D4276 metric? 2.7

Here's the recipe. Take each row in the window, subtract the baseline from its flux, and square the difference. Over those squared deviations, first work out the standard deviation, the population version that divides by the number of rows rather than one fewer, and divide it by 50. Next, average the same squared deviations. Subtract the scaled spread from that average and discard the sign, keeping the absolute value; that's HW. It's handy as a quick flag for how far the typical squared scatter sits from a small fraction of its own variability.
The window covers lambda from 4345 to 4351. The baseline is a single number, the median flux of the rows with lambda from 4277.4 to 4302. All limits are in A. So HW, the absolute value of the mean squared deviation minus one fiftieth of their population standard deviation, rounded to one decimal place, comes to 4.2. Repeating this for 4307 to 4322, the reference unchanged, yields 3.8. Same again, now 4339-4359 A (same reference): 2.9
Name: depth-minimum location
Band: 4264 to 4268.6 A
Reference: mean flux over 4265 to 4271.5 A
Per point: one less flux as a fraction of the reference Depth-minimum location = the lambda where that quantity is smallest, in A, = 4266.14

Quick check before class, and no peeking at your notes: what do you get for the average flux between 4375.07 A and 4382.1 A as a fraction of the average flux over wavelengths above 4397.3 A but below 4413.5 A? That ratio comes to 0.95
